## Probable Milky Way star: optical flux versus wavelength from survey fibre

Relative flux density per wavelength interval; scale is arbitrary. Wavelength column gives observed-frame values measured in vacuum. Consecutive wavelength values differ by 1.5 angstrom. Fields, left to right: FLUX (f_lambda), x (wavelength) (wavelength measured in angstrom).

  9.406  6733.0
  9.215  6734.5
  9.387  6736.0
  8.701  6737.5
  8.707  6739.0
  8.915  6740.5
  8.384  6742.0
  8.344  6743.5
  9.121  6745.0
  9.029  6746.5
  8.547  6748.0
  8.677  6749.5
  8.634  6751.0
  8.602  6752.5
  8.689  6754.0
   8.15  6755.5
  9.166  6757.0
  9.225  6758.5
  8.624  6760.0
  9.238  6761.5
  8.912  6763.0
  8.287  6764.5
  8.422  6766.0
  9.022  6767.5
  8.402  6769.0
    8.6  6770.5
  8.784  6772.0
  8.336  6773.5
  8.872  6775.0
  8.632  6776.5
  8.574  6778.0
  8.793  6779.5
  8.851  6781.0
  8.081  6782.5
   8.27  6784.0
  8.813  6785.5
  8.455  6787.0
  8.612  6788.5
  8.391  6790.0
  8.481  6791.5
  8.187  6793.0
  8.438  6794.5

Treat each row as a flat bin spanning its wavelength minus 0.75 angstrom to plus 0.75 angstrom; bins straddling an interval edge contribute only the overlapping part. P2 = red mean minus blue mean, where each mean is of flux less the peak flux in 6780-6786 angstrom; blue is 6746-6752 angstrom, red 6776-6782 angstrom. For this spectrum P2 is -0.01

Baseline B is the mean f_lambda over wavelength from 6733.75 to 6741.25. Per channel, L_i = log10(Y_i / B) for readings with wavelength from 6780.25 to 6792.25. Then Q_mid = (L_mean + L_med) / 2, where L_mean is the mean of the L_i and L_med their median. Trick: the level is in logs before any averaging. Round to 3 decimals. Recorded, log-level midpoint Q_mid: -0.025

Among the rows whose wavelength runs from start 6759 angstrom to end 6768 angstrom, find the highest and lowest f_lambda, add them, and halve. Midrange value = 8.76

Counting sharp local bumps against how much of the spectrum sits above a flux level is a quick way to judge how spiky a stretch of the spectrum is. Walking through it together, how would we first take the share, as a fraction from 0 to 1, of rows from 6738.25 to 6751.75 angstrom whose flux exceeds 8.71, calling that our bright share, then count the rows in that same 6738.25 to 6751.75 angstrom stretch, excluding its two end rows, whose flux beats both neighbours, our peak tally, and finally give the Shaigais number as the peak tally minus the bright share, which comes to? 2.67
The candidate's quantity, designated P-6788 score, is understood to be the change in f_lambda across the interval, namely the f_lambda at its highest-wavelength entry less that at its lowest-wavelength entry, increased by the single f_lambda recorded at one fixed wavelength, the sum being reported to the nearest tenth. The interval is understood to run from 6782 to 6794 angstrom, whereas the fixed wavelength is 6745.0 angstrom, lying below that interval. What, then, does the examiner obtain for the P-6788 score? 9.2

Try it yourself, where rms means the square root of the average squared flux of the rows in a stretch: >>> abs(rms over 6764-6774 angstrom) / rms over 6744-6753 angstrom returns 0.975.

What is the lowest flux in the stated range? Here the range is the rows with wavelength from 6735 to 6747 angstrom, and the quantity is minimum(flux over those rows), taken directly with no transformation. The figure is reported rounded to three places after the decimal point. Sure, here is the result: 8.344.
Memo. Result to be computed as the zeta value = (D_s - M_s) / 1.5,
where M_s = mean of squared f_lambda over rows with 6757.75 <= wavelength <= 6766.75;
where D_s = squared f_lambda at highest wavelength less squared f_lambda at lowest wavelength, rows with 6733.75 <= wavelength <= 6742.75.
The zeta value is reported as -61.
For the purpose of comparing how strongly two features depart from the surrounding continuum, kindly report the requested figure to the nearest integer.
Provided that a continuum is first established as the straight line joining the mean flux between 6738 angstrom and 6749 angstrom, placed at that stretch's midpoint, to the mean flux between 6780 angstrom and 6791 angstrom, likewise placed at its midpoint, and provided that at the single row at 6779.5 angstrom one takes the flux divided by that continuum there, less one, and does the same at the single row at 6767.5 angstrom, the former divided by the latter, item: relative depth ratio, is 1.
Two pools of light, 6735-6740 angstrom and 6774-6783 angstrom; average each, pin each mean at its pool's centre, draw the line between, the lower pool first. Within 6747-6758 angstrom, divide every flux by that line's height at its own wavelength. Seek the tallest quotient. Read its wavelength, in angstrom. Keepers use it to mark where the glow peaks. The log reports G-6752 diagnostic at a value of 6757.0 angstrom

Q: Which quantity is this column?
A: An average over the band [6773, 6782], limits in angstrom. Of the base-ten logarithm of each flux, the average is 0.938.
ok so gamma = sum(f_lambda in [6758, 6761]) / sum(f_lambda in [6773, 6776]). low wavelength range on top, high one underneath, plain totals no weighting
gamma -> 1.04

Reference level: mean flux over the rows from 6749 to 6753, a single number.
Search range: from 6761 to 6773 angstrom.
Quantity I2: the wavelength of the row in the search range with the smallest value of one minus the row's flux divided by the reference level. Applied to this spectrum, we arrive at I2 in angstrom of 6761.5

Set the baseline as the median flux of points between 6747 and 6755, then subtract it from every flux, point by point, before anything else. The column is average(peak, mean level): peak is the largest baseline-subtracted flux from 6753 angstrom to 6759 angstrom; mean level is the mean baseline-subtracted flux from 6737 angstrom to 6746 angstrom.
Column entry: 0.33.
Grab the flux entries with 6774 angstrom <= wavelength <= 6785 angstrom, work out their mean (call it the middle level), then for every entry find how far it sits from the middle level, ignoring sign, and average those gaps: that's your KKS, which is 0.23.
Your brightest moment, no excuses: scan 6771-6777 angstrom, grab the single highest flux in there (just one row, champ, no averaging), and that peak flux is 8.872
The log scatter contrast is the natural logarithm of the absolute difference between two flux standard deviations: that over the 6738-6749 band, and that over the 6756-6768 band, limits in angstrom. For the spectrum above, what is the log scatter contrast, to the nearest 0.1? -2.8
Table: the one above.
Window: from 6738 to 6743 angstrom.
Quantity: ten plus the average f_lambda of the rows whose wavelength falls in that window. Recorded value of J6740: 18.7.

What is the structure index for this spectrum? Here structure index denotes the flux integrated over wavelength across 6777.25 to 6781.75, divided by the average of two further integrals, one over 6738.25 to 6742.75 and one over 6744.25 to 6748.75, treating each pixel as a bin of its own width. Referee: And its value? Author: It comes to 0.99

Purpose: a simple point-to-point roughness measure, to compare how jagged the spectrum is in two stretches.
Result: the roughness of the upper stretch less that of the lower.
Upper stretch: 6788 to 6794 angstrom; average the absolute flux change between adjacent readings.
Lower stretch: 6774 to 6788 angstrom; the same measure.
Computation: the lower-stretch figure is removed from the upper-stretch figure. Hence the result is -0.10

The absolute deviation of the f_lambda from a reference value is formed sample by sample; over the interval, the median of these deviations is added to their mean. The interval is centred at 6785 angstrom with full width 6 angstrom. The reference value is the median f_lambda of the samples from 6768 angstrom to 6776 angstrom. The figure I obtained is 0.6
